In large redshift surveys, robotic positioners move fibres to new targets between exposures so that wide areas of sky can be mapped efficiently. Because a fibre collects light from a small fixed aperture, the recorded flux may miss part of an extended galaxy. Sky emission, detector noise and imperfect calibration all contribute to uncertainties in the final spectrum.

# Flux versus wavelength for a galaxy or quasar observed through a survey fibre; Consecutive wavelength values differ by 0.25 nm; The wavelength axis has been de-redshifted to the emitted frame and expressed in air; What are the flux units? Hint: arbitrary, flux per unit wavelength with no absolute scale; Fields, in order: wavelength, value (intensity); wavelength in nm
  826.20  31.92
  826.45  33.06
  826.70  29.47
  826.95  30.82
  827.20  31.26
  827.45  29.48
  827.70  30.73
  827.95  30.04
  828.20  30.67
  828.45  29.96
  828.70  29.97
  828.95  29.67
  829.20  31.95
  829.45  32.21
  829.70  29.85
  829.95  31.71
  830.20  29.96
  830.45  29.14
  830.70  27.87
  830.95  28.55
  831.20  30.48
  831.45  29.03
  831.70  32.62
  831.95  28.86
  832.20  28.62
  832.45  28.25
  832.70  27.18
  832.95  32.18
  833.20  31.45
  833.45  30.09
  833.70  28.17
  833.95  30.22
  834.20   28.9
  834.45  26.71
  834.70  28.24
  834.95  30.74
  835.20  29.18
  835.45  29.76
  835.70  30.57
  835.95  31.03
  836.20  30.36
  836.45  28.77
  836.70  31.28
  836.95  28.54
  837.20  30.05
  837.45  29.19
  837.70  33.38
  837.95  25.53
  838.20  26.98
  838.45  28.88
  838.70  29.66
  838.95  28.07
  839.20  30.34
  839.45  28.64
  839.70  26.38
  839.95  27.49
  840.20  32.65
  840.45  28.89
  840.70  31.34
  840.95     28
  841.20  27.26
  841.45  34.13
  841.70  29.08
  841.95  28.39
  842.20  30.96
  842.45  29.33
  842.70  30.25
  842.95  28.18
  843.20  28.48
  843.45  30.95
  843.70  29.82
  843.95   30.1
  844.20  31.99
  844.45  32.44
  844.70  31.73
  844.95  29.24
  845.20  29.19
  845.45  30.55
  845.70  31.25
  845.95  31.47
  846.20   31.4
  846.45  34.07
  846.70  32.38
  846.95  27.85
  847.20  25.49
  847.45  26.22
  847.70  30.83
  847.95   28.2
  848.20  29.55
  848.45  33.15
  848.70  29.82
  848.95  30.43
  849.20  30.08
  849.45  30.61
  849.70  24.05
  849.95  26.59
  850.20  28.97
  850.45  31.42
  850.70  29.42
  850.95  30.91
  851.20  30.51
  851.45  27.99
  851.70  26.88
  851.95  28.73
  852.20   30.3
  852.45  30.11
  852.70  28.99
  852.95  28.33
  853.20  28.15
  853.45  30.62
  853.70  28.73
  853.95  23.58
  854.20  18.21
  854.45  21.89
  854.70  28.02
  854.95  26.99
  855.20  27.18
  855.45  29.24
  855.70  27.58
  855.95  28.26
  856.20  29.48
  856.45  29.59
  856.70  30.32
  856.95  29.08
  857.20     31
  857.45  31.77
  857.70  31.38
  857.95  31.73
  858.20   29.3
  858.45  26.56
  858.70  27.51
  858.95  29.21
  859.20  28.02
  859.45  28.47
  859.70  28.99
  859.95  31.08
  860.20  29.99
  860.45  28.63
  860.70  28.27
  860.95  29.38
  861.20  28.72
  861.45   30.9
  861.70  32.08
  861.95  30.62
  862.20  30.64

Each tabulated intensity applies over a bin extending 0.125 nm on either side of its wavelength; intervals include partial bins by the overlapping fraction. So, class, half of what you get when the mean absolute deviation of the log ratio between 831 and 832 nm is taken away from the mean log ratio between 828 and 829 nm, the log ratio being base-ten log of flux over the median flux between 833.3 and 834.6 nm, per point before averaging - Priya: -0.001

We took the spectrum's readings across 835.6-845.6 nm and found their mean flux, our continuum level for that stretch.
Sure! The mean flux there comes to 29.7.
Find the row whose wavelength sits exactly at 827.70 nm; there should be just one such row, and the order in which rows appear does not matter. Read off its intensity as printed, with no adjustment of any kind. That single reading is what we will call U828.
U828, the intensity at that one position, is 30.73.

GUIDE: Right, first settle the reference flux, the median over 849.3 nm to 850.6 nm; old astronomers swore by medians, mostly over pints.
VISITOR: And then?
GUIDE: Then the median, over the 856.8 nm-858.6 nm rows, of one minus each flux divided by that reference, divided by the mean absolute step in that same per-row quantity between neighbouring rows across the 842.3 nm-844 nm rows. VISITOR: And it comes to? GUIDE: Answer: -1.7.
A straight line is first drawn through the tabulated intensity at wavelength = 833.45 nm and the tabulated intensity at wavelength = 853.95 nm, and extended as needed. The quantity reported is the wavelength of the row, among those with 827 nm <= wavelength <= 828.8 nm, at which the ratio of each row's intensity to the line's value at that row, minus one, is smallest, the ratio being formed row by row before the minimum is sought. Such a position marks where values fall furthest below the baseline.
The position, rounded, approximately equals 827.45 nm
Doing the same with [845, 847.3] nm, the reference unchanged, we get 847.20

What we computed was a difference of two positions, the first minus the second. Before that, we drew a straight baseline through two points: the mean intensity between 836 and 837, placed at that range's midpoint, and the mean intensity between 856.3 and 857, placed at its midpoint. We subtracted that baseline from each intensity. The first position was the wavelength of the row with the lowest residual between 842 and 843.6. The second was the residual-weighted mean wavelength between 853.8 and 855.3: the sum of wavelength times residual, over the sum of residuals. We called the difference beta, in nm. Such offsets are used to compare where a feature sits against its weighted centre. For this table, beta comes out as -11.43 nm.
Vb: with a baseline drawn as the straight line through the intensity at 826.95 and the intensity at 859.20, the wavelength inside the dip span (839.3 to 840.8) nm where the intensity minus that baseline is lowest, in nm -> 839.70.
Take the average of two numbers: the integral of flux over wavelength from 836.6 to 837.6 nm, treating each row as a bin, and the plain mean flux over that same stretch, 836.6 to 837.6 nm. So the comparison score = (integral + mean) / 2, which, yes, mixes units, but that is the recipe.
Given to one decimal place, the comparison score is 29.8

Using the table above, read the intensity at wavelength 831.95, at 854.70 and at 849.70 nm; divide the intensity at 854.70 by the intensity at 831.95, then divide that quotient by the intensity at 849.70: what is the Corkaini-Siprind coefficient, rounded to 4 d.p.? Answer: 0.0404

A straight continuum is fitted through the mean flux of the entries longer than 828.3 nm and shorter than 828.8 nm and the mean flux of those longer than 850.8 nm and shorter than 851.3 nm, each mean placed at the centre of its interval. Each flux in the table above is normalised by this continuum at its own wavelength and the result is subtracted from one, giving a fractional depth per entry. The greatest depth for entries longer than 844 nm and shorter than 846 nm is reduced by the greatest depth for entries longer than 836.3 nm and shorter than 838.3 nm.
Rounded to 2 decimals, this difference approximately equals -0.11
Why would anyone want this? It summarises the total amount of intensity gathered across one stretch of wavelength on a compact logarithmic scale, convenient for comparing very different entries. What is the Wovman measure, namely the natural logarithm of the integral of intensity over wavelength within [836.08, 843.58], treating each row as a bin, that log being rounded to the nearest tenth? 5.4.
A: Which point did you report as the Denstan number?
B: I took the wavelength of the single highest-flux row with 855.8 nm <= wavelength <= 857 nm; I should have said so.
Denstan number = 856.70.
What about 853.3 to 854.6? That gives 853.45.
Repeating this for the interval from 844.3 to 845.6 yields 844.45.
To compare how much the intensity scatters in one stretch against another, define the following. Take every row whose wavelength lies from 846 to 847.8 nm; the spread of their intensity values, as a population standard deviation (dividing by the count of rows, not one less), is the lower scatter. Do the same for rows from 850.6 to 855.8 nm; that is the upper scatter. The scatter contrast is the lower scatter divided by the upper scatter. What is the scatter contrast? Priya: 1.0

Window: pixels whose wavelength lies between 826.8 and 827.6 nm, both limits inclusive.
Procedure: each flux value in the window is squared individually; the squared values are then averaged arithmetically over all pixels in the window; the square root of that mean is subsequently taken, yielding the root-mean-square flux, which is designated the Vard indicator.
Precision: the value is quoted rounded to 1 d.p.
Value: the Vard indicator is 30.5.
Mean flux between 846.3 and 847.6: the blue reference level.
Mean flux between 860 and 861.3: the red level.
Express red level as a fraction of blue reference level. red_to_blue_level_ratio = 0.99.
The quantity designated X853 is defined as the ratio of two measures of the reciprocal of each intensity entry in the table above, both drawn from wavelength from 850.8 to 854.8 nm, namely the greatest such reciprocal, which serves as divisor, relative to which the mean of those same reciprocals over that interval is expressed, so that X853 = 0.67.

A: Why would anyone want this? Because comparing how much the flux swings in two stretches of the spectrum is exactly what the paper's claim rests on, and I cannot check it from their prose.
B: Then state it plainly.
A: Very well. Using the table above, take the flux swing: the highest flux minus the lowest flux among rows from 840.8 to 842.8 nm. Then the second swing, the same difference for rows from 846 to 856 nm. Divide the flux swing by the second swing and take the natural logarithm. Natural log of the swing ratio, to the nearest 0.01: -0.84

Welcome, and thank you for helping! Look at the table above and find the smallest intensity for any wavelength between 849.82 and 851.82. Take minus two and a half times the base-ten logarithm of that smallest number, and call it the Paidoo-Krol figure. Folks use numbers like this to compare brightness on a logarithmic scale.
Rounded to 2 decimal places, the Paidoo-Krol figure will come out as -3.56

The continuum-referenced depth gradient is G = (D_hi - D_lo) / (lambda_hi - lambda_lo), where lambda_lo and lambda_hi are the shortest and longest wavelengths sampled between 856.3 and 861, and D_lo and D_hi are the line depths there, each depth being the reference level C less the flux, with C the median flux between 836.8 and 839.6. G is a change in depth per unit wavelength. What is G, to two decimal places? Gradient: 0.05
